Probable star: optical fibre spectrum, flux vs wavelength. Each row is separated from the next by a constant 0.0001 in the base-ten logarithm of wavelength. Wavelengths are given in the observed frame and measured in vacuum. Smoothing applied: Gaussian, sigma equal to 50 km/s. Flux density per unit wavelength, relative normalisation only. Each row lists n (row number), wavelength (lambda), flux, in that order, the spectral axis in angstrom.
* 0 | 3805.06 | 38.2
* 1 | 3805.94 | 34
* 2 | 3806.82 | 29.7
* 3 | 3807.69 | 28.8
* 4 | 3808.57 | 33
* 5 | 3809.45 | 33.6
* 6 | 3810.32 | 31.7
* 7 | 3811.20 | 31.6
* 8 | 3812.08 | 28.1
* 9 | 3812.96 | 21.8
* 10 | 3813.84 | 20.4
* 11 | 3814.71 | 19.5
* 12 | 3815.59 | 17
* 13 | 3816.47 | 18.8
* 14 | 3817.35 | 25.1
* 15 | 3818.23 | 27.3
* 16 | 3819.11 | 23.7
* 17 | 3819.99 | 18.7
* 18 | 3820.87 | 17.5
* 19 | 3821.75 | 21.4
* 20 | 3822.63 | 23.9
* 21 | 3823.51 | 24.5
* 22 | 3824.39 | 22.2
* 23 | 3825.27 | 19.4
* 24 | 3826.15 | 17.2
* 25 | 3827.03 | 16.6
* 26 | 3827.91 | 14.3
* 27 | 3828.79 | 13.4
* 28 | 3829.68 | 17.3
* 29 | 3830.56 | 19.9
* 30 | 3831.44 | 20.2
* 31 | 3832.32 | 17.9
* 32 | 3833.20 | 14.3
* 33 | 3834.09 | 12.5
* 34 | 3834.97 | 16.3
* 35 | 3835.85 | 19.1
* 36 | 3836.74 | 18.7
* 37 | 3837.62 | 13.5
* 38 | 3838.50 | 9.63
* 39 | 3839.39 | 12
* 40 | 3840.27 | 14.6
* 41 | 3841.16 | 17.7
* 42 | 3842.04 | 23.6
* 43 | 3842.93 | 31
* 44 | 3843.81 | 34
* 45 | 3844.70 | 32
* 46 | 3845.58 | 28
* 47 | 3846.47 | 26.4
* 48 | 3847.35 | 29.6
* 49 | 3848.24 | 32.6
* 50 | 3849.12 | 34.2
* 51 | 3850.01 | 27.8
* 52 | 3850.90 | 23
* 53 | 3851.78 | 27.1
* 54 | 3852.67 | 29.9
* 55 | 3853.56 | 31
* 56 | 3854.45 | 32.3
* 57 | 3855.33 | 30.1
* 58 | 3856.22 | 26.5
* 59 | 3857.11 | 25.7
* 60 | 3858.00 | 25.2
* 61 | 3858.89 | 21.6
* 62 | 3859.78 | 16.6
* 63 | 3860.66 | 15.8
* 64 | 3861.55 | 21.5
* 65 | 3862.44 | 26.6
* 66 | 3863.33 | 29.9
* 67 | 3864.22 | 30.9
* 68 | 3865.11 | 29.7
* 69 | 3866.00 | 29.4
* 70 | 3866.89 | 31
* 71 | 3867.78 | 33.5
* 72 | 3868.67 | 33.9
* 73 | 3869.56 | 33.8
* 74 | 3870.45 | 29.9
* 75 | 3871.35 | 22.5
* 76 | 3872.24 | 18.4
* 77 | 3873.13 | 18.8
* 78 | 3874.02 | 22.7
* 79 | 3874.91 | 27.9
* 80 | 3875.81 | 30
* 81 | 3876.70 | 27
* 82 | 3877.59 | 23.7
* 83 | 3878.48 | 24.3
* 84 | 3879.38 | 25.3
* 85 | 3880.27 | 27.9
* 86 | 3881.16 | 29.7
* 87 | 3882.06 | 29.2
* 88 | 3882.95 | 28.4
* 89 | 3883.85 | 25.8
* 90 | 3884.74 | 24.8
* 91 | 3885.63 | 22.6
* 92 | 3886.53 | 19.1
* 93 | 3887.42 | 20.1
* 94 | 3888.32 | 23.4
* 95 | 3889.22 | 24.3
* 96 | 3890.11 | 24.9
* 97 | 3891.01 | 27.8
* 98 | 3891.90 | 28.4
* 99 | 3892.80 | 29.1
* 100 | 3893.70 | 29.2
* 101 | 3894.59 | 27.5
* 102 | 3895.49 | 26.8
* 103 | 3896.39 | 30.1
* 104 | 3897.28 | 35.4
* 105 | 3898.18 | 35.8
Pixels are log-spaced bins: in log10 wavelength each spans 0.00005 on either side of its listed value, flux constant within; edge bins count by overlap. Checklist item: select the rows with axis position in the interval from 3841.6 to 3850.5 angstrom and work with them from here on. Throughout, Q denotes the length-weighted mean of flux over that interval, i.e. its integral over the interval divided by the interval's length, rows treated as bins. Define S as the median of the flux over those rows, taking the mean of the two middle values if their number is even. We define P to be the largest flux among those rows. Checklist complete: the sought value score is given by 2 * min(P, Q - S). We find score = -0.8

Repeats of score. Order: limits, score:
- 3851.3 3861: -1.5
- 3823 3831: 2.1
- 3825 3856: 4.7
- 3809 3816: 1.1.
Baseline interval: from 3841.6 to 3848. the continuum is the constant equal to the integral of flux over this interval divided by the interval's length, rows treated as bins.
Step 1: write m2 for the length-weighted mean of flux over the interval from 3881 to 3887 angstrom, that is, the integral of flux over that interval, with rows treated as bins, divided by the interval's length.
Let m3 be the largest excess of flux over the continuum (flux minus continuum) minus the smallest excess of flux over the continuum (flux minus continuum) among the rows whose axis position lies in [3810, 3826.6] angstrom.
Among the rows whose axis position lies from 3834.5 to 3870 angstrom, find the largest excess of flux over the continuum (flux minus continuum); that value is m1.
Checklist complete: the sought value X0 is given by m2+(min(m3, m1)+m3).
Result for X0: 45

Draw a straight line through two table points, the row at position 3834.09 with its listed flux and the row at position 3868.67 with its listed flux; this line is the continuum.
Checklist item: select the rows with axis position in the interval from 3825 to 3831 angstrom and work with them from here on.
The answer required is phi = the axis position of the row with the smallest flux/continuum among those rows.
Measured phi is 3828.79 angstrom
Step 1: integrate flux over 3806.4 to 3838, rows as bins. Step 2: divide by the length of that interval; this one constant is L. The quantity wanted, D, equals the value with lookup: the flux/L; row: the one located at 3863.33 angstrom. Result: 1.40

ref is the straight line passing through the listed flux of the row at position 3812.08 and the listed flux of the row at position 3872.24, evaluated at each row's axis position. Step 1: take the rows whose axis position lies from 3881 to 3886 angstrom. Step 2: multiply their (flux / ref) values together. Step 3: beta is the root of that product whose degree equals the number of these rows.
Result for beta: 1.60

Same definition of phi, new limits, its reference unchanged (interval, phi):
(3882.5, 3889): 3886.53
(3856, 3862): 3860.66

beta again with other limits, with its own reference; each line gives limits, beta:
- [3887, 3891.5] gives 1.53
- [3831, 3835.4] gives 0.65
